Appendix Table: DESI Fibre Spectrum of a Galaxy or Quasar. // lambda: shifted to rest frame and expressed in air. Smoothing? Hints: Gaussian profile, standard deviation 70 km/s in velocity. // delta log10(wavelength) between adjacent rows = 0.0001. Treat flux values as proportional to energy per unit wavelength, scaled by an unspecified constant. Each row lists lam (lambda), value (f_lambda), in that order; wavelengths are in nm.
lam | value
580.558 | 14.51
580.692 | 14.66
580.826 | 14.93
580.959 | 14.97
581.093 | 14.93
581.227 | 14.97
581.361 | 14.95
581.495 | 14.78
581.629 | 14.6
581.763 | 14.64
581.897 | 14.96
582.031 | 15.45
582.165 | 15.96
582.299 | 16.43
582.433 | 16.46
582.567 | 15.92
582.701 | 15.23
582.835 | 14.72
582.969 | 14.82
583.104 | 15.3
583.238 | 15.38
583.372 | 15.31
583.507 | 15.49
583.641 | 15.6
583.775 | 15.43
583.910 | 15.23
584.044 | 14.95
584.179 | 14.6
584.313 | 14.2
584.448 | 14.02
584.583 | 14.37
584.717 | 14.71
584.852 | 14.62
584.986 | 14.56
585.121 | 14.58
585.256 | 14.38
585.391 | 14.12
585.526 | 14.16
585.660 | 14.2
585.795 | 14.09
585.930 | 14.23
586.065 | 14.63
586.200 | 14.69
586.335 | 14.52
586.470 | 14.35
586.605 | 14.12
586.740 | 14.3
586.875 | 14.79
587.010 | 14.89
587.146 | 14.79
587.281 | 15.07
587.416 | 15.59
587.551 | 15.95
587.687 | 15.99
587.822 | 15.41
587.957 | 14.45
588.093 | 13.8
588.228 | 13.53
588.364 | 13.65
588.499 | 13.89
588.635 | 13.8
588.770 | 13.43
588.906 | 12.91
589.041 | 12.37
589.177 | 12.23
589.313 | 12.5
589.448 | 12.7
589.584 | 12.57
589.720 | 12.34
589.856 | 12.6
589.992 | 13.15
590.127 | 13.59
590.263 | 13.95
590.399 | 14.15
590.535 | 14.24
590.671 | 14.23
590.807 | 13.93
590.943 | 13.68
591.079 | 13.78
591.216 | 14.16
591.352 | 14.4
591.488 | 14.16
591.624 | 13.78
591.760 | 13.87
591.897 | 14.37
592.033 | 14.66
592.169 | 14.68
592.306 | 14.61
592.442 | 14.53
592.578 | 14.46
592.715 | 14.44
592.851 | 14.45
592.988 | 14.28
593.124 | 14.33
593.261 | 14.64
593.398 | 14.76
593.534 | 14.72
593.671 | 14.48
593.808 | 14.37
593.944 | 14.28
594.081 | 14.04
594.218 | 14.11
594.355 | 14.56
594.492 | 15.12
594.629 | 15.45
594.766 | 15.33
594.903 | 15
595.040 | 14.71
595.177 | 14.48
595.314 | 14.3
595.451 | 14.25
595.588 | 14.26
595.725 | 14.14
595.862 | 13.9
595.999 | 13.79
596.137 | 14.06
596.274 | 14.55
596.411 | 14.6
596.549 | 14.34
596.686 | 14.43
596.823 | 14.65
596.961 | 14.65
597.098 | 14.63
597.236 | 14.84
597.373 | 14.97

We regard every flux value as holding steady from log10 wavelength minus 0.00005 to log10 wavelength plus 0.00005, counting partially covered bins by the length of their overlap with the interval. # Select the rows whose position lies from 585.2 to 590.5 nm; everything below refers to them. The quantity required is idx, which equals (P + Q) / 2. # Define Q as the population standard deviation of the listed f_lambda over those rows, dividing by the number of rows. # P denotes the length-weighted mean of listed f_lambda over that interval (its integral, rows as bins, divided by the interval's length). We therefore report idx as 7.5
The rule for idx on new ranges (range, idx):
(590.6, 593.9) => 7.3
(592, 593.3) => 7.3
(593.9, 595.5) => 7.6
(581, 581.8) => 7.5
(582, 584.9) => 7.9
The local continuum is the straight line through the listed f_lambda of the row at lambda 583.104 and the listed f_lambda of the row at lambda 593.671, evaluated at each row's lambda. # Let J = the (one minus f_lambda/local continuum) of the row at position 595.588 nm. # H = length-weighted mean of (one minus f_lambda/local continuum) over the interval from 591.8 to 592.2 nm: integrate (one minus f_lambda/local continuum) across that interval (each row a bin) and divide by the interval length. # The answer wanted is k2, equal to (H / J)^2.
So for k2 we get 1.9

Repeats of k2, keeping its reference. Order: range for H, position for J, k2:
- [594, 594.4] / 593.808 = 4.9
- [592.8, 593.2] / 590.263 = 0.1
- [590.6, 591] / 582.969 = 2.5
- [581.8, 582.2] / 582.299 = 0.0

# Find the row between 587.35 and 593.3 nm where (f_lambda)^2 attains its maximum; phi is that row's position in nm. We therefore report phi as 587.687 nm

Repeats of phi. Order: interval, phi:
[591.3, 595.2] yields 594.629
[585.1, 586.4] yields 586.200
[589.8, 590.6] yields 590.535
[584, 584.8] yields 584.044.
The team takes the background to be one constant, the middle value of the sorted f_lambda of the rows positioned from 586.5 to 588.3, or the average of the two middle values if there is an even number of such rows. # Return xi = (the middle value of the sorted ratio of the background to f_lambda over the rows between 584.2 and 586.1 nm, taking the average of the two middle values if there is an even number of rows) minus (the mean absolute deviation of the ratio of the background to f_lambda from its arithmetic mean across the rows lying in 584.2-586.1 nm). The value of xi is 1.02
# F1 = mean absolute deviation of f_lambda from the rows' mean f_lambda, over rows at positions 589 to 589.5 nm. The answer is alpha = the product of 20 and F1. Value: 3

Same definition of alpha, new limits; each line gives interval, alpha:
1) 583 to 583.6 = 1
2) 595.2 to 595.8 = 1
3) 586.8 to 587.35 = 2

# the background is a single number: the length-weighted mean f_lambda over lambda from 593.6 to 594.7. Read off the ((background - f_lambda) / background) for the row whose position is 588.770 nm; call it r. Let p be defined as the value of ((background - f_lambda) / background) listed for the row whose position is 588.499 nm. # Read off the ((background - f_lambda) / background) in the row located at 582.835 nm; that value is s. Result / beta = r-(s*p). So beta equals 0.077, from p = 0.045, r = 0.077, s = -0.01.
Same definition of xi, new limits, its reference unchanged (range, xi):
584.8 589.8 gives 0.98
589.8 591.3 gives 1.03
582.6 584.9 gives 0.96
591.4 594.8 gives 1.00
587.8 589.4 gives 1.03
